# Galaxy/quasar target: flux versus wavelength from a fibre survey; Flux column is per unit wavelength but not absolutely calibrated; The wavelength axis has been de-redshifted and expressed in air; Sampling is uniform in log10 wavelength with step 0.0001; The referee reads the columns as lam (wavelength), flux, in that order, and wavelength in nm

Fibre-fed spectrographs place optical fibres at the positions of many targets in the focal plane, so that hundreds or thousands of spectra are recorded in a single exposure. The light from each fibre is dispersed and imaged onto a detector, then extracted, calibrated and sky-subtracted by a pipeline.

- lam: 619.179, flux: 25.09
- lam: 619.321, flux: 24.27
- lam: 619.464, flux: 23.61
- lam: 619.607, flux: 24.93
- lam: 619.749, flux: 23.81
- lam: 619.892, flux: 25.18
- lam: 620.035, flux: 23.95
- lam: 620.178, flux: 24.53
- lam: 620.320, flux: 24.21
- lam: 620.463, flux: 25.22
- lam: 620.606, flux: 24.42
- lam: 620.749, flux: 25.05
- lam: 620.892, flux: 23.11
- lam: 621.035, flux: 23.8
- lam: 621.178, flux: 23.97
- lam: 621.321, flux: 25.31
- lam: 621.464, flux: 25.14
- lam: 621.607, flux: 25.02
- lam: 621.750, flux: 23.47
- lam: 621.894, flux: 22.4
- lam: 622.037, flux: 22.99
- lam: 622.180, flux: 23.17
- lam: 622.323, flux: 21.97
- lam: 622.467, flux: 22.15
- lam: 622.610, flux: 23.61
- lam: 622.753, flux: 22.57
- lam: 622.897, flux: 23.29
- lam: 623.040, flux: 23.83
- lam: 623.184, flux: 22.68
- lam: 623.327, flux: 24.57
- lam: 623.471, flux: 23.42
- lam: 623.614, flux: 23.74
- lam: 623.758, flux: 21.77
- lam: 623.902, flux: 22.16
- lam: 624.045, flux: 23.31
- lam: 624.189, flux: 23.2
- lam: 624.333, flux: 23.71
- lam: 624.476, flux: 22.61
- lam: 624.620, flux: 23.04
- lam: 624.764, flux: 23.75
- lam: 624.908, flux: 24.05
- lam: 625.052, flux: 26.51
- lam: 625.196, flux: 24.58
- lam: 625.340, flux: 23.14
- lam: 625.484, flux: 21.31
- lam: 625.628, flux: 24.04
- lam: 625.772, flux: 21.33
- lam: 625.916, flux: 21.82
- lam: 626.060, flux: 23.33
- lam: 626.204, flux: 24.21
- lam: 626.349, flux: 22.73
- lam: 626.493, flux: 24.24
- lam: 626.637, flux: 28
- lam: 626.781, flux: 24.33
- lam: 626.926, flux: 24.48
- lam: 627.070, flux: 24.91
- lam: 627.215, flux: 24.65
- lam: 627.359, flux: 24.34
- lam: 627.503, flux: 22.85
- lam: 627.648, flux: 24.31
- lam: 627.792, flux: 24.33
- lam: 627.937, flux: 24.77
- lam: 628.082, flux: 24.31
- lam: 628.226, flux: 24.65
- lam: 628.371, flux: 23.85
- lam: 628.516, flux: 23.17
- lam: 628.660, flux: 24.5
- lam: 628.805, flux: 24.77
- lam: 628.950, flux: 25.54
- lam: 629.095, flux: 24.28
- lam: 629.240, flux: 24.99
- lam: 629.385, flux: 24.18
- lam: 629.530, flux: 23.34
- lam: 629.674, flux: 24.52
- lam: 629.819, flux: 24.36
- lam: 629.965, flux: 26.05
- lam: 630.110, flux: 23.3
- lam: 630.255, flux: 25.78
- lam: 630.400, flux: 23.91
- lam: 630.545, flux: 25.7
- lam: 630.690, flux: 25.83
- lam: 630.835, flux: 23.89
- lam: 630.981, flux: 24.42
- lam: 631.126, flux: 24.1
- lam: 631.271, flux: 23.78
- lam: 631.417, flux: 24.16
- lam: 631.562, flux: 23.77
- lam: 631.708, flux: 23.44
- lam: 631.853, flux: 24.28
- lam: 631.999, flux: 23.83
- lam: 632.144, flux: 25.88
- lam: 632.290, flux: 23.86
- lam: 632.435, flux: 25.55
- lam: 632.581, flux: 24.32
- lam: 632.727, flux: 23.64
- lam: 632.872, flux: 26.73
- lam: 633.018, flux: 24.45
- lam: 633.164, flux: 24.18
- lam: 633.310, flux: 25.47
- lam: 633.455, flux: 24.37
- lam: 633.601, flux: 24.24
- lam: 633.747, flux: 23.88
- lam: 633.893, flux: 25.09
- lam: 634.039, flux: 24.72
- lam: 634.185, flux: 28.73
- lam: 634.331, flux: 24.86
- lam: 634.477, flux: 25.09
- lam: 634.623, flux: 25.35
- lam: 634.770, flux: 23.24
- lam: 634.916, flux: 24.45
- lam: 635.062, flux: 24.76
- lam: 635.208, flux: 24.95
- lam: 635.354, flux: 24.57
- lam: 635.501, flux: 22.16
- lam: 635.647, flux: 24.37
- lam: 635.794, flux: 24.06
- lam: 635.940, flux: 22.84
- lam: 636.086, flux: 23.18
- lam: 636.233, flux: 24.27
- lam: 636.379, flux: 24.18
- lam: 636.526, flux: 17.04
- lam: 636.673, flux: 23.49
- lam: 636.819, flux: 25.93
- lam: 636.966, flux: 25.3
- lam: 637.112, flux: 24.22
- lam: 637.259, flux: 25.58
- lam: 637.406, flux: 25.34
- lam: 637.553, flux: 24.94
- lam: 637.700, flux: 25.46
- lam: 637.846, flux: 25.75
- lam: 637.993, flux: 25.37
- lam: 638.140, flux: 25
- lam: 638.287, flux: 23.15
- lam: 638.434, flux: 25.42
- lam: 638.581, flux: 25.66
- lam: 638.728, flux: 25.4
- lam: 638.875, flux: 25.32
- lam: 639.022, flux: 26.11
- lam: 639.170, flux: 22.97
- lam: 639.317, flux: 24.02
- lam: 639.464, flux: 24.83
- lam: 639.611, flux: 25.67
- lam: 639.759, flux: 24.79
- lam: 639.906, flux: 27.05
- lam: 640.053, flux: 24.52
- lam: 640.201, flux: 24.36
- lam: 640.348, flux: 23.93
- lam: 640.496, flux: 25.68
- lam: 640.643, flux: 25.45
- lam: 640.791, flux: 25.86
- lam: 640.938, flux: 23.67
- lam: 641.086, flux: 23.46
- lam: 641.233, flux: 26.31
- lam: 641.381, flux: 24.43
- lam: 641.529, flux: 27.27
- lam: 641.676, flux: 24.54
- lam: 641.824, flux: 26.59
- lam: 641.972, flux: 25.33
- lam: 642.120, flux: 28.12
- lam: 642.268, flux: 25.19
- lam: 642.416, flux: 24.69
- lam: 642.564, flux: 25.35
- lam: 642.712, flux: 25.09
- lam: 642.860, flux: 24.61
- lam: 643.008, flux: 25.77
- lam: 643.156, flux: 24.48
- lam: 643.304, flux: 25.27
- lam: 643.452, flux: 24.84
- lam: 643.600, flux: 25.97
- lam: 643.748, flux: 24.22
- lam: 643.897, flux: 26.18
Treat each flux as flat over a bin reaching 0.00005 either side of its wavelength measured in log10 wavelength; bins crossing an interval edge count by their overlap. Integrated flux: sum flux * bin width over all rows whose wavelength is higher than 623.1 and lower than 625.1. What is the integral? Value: 47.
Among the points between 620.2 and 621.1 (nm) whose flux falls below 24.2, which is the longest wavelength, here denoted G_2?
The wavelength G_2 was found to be 621.035 nm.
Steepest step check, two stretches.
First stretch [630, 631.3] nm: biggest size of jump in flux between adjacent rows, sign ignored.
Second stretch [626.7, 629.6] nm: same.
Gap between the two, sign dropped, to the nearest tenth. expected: 1.0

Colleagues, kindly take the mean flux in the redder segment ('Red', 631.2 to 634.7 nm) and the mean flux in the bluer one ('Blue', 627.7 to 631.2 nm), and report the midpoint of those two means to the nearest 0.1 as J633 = 24.6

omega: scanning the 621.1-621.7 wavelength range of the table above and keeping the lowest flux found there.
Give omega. 23.97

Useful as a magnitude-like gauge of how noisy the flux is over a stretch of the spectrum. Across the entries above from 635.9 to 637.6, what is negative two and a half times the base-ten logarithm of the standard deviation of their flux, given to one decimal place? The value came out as -0.9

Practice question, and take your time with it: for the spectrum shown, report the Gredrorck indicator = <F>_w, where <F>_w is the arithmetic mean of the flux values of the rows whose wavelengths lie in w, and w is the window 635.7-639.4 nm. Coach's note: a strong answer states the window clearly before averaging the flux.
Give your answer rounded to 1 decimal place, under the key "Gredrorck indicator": 24.4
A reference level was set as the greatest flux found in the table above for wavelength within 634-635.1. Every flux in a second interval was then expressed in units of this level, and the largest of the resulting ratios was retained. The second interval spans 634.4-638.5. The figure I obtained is 0.90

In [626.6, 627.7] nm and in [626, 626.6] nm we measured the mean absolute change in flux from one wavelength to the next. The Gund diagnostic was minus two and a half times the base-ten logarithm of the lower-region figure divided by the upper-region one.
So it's -0.16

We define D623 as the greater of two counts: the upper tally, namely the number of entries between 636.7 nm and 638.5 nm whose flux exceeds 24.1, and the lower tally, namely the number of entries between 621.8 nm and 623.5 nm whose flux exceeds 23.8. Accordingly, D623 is 11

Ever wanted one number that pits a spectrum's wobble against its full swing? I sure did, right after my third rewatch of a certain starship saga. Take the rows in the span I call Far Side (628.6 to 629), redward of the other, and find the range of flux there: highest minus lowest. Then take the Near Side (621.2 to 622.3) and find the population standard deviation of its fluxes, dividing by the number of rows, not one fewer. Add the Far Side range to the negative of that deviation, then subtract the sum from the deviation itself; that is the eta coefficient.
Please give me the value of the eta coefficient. 1.2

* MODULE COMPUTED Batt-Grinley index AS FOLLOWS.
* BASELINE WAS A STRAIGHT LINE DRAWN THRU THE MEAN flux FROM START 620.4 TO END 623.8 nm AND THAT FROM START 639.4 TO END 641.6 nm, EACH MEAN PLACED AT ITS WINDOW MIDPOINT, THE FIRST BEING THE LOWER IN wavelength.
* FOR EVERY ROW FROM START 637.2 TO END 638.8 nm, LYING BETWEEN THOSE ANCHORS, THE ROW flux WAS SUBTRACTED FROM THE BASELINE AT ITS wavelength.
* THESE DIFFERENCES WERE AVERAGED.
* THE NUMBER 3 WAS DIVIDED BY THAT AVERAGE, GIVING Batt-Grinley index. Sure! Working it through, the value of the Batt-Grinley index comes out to -12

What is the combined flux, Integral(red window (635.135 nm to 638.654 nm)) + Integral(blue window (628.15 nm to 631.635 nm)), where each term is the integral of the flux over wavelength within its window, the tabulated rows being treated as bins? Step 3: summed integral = 171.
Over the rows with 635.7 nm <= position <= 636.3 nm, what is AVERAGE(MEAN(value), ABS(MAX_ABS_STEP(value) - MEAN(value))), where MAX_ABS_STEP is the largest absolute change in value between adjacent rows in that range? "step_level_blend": 23.0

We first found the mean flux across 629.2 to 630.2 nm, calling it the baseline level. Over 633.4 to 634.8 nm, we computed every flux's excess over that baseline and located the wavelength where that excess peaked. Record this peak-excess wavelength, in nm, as 634.185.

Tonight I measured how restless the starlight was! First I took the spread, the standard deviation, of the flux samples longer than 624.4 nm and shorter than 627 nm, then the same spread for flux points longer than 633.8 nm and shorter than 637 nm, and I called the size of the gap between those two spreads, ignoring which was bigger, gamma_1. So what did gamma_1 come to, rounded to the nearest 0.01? 0.40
